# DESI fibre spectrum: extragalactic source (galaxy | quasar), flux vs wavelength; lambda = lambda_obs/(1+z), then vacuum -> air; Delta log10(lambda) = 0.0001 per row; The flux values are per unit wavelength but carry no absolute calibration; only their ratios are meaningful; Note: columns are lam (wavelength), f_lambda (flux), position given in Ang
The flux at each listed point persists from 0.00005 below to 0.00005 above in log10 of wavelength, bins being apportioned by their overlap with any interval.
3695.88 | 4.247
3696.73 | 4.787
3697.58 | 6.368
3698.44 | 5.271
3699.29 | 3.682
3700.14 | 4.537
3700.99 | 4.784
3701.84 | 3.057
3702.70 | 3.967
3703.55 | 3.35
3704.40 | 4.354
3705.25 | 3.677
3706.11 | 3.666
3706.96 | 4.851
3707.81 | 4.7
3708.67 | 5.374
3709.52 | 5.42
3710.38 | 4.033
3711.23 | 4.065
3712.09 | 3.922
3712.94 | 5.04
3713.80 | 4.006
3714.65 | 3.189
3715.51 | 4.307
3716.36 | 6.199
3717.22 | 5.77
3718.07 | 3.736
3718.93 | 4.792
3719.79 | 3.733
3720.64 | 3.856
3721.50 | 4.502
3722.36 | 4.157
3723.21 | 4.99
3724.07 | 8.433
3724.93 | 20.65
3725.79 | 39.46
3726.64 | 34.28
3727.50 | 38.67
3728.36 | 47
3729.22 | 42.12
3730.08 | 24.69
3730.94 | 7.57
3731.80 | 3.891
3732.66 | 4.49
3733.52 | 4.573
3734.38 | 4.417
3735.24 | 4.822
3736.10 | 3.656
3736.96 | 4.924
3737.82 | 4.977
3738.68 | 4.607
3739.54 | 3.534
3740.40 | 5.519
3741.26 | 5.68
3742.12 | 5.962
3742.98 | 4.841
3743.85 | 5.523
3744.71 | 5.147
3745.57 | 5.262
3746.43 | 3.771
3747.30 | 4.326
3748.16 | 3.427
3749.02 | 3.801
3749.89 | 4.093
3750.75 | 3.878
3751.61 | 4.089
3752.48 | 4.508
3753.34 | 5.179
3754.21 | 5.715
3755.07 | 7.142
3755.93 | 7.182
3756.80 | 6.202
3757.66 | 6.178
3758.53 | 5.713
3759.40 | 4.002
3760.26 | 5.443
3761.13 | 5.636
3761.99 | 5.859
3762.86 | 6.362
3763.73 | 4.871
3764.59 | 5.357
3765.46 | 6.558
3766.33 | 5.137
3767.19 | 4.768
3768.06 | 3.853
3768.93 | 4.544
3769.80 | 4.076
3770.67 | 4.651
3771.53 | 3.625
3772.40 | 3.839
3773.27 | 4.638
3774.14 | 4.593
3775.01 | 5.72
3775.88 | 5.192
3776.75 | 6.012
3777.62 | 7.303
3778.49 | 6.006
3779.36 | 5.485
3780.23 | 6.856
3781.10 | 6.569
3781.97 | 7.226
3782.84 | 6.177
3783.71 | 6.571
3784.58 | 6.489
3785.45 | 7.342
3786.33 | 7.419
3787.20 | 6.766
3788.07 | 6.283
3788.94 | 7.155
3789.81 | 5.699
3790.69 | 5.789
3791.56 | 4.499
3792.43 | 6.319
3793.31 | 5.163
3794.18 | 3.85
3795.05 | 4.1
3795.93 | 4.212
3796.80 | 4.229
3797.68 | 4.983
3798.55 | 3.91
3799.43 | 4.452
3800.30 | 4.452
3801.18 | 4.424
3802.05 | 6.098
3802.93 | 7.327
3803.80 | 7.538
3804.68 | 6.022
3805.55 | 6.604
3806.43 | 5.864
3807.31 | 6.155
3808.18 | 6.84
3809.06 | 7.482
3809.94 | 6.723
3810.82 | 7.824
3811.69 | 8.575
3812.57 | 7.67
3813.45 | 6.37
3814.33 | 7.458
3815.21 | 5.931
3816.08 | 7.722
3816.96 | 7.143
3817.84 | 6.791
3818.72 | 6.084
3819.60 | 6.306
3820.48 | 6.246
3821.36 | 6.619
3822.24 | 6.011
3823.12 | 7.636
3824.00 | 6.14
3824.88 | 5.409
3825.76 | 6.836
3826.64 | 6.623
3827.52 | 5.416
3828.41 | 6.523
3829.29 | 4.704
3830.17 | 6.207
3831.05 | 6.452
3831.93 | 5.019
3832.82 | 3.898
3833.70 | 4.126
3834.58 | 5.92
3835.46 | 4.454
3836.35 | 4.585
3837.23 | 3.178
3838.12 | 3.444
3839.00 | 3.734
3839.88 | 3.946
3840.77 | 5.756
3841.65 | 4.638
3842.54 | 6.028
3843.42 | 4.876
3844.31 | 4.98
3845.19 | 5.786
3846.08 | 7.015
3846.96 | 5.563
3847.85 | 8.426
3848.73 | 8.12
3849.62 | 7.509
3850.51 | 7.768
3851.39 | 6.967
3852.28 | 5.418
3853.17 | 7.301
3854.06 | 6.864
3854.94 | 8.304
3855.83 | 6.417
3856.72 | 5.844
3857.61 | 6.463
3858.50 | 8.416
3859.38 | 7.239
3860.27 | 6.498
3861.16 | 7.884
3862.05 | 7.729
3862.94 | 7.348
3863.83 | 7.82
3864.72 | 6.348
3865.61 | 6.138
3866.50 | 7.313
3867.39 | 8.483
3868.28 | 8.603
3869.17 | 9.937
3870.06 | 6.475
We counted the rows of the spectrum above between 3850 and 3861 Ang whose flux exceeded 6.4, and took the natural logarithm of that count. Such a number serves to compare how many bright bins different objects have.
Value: 2.3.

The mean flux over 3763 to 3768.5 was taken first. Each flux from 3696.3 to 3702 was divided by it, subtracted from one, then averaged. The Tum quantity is 0.1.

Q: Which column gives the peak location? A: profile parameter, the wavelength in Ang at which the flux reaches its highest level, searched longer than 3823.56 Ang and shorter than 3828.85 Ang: 3825.76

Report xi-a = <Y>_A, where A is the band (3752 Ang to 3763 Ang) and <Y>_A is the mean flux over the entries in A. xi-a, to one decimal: 5.8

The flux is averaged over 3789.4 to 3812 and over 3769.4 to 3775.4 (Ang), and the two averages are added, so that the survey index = 10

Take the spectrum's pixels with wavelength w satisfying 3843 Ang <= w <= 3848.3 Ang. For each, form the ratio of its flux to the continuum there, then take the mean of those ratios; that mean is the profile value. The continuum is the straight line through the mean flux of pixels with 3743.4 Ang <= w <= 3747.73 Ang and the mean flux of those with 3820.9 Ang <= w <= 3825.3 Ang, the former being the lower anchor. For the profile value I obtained 0.90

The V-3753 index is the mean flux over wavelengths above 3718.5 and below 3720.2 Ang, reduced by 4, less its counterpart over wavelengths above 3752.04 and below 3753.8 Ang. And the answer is -4.6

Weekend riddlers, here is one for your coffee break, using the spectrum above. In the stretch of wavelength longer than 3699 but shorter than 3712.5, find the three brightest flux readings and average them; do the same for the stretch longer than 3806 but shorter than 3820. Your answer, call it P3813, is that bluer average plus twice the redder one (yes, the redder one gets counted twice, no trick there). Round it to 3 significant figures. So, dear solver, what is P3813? 21.3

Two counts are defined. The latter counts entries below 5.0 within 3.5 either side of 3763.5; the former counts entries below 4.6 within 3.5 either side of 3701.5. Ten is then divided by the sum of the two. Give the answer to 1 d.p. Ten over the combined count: 1.4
